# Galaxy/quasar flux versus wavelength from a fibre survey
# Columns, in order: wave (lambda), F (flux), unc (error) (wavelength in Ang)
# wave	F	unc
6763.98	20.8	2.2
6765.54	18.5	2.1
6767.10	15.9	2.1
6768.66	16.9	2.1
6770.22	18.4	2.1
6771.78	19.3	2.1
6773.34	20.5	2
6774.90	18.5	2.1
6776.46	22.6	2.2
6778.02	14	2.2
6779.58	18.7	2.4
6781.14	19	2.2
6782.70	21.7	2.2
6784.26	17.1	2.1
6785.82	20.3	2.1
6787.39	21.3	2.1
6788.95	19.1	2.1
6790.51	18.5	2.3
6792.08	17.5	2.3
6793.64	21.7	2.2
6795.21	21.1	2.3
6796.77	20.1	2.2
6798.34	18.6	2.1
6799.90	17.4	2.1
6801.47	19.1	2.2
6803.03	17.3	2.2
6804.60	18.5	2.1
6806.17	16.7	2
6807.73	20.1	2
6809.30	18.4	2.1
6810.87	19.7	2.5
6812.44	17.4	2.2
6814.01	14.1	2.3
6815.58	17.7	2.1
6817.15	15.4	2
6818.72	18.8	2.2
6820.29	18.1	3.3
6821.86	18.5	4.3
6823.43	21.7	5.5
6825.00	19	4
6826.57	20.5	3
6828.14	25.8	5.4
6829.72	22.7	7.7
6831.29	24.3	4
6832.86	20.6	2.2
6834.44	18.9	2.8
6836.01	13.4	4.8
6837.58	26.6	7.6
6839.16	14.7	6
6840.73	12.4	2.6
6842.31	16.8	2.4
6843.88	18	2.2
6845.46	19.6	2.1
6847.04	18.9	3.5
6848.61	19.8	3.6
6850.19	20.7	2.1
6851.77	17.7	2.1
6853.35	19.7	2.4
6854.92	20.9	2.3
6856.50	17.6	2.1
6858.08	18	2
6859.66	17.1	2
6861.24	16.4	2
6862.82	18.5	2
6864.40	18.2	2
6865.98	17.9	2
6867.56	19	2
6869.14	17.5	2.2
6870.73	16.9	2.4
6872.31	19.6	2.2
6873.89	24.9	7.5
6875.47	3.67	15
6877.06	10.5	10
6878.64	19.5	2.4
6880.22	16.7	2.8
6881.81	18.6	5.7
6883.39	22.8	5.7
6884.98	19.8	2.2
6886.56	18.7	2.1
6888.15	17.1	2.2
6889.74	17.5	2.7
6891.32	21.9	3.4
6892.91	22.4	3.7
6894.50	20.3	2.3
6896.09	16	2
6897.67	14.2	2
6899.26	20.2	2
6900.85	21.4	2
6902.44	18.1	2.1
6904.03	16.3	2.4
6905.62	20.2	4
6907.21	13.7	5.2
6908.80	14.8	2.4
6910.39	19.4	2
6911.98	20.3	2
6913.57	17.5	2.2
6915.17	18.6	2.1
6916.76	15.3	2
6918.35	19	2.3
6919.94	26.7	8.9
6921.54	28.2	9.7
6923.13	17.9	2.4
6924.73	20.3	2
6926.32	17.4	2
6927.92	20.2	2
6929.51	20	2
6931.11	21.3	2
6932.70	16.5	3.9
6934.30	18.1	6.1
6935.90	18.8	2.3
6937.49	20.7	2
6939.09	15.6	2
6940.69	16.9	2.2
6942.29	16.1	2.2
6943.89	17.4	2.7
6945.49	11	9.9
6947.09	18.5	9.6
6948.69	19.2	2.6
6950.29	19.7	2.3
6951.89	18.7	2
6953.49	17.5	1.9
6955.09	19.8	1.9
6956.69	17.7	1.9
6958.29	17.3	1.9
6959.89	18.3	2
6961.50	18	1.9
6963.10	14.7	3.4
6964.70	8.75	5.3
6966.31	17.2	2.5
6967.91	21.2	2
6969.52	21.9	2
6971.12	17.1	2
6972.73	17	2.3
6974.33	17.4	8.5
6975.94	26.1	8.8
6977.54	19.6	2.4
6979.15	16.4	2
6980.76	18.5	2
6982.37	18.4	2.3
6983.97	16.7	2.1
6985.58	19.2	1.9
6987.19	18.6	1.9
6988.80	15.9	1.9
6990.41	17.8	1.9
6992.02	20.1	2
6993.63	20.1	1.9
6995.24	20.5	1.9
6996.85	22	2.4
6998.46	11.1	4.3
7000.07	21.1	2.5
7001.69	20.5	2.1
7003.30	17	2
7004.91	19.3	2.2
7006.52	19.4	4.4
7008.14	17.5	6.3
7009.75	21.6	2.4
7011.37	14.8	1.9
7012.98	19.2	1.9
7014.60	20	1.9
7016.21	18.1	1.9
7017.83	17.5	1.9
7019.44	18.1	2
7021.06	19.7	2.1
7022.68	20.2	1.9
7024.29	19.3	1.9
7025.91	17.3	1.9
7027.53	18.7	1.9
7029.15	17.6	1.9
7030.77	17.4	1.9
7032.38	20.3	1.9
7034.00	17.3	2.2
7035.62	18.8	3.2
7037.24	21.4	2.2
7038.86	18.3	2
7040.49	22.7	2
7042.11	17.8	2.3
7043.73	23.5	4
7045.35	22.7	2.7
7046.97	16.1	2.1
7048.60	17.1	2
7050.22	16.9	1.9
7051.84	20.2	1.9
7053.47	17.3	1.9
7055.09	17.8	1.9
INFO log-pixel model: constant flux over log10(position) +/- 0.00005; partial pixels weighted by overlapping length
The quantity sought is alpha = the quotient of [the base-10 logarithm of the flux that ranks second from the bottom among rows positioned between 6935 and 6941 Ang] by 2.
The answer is 0.614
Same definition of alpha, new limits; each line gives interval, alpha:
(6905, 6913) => 0.585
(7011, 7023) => 0.622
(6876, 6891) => 0.611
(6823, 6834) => 0.656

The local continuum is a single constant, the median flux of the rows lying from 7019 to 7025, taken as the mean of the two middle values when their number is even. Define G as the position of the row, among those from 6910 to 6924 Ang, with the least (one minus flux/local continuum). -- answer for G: 6921.54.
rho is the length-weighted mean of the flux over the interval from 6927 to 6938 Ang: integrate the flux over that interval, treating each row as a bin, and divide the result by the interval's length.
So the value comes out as 19.3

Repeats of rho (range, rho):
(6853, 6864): 18.3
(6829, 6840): 20.1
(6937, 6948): 16.5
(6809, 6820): 17.3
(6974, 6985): 19.1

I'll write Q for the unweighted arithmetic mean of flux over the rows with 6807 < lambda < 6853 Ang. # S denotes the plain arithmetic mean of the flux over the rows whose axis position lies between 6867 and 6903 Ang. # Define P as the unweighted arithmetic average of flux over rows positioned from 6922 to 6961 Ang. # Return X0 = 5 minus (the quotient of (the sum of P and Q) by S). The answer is 2.96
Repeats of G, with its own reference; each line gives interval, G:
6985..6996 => 6995.24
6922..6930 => 6924.73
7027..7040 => 7037.24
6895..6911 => 6900.85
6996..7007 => 6996.85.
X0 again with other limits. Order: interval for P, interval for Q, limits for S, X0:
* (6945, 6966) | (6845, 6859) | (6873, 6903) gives 3.01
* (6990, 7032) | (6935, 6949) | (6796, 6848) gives 3.09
